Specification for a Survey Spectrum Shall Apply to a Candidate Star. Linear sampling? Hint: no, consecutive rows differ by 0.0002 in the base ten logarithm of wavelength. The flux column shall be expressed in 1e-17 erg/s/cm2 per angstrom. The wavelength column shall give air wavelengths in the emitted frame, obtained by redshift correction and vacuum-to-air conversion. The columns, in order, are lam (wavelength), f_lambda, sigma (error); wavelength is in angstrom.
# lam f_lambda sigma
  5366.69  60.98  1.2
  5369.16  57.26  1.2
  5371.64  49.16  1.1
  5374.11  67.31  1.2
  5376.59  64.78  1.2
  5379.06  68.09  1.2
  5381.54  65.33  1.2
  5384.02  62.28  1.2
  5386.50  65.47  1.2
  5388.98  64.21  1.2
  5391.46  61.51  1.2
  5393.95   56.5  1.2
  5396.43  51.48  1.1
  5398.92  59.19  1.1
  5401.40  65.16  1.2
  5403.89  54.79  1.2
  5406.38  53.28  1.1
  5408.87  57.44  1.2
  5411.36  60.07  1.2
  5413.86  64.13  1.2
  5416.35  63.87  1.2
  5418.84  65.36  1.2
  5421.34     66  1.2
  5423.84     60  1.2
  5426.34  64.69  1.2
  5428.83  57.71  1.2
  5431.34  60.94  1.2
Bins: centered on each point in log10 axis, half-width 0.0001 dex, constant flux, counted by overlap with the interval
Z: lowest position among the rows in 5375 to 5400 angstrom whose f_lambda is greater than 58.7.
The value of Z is 5376.59 angstrom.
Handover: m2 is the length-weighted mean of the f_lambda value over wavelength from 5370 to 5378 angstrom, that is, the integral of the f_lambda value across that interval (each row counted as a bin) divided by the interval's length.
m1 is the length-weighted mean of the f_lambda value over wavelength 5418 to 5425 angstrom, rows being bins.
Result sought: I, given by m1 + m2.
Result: 124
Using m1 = 64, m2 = 60.4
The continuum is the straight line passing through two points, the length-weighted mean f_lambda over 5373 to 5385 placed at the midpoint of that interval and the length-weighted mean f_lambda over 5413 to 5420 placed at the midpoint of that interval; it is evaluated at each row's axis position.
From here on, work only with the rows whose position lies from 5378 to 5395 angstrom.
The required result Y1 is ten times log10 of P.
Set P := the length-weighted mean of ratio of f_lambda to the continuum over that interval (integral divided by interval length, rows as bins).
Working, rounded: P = 0.97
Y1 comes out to -0.1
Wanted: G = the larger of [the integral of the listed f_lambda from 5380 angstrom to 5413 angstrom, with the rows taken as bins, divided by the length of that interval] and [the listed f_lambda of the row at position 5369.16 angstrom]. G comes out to 60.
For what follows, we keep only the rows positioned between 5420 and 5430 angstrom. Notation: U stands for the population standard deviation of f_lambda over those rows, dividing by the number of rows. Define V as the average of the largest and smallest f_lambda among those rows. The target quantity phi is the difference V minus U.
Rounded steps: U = 3.4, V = 61.9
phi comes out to 58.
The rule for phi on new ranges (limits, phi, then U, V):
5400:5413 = 55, 4.2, 59.2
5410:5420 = 61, 2.0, 62.7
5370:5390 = 53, 5.6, 58.6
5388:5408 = 54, 4.7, 58.3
